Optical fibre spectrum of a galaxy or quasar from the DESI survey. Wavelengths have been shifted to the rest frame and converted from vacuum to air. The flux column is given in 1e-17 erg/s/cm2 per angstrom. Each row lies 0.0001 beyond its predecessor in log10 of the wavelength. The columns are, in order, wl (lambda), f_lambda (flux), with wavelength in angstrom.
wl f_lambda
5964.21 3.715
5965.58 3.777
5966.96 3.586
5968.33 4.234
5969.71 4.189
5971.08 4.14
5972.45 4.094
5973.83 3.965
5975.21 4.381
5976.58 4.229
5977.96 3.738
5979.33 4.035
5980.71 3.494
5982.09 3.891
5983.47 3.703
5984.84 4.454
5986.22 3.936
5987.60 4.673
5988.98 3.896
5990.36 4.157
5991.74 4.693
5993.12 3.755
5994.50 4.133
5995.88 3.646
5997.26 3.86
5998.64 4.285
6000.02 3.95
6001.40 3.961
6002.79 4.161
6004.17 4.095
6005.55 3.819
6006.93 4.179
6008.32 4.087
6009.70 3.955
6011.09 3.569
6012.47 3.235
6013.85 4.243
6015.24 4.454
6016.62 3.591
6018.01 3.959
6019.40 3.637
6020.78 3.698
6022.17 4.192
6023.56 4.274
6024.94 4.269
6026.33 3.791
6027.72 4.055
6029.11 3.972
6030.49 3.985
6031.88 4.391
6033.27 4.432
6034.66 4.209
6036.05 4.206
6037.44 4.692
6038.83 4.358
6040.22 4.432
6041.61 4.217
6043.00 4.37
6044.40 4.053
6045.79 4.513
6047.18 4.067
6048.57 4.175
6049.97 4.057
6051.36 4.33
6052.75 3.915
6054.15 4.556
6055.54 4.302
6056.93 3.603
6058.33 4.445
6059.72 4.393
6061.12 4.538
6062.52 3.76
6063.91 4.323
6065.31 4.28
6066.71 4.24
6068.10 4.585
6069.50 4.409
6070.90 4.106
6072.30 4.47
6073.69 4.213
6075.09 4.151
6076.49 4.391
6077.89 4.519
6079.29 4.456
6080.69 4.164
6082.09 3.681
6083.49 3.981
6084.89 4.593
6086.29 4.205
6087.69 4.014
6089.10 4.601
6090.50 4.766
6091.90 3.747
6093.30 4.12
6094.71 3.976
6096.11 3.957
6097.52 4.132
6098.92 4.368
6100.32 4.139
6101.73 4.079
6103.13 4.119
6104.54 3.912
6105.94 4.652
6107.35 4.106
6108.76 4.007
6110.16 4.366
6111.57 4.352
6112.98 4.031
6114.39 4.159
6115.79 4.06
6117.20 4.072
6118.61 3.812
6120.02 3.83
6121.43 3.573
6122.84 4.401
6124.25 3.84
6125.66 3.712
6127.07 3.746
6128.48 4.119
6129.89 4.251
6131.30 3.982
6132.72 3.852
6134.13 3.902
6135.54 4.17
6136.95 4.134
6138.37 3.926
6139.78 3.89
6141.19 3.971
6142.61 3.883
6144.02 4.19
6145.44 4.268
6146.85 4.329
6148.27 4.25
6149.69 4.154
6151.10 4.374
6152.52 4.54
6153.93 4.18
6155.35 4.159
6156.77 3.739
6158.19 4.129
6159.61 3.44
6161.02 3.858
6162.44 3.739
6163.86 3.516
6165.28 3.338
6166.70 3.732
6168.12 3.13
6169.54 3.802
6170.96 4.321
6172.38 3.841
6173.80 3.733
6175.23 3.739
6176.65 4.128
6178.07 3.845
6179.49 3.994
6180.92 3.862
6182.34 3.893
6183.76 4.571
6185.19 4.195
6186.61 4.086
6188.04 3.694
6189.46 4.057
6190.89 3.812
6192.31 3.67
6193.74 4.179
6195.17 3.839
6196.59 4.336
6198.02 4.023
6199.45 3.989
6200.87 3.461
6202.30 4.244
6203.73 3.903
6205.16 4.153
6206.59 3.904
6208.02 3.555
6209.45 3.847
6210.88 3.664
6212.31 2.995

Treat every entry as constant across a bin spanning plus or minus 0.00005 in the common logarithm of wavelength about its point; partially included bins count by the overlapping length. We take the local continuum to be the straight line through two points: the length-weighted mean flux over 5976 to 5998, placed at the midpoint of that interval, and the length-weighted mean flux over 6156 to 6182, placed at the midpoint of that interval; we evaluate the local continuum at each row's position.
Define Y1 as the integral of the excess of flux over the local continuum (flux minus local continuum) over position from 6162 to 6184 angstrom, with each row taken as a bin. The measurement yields 1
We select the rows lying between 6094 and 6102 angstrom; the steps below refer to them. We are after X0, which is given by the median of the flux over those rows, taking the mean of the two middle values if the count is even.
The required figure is 4.11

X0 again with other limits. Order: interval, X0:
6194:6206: 4.01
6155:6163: 3.80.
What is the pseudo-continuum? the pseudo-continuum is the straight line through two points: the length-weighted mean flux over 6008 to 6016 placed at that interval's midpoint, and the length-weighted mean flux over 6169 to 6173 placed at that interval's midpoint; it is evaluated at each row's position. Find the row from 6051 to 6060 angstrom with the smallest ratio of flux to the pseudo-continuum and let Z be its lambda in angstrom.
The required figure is 6056.93 angstrom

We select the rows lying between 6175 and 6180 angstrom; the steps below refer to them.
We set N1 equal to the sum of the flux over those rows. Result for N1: 15.71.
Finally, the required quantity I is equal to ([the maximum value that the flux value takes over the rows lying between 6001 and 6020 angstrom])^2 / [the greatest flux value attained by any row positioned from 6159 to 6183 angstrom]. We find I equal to 4.59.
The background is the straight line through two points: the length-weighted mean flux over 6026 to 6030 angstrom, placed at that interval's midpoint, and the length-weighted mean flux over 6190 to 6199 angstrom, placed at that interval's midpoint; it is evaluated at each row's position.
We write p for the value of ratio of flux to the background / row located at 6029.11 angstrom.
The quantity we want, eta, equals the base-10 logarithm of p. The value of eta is 0.001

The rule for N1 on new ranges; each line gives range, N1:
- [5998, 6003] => 16.36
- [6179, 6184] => 16.32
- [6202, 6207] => 16.20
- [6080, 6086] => 16.42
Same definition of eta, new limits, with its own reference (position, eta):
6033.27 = 0.049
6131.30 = 0.001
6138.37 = -0.005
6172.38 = -0.015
